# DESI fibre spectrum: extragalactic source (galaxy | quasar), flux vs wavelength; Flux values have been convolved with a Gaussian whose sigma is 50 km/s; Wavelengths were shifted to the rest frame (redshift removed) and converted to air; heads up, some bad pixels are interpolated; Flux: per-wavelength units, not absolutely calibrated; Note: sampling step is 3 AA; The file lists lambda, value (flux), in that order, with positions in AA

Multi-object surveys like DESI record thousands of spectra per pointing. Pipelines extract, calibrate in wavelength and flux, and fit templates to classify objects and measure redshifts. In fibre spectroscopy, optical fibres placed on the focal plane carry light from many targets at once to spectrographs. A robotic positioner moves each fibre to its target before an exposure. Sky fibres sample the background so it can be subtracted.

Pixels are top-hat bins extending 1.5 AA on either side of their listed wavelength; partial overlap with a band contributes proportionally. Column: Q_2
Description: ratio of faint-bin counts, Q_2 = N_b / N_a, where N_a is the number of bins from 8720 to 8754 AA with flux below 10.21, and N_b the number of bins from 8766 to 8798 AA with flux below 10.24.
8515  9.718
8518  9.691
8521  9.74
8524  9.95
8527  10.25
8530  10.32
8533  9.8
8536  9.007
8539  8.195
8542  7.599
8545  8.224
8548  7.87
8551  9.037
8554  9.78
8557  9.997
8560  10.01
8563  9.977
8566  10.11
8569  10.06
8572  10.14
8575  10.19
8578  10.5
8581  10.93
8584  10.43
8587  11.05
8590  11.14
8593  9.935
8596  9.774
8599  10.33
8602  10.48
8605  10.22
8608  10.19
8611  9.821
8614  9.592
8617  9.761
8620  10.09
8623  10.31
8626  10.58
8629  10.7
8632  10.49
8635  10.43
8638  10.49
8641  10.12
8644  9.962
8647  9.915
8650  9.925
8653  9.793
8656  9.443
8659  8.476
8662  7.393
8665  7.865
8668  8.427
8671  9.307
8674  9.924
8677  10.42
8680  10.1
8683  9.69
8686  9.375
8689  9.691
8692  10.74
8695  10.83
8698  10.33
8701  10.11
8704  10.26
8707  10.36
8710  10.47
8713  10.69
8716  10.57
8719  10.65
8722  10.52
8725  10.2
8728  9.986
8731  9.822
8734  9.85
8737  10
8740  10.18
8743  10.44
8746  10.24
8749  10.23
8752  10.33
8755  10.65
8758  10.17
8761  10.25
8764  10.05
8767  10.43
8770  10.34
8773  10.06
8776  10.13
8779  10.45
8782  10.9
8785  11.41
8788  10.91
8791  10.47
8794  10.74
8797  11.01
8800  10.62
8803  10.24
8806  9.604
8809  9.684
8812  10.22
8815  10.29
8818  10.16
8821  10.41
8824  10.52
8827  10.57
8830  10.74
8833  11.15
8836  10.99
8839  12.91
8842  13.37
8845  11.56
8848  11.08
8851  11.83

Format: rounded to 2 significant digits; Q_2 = 0.33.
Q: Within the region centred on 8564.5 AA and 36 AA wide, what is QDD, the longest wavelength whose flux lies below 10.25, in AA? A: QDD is 8575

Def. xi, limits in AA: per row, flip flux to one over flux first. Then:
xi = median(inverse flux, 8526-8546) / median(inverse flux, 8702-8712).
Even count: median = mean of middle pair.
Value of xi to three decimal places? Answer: 1.150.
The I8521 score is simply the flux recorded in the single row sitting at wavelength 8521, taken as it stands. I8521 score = 9.74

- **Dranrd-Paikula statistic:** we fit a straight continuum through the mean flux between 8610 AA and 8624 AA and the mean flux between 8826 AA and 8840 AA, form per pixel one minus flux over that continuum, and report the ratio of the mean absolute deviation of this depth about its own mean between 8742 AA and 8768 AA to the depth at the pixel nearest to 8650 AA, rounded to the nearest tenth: 0.7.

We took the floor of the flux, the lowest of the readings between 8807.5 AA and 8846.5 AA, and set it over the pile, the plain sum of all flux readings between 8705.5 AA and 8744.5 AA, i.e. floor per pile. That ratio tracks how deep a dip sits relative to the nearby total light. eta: 0.0724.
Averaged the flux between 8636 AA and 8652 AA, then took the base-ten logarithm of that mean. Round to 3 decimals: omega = 1.004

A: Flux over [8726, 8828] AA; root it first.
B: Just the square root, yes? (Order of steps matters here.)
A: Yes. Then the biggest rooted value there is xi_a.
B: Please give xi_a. 3.38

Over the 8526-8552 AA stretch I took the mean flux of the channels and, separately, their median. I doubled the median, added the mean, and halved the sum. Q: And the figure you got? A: 13.5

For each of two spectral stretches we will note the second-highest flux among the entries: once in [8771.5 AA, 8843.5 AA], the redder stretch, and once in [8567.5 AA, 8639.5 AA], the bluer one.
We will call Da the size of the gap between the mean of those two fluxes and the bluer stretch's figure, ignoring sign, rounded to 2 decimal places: 0.93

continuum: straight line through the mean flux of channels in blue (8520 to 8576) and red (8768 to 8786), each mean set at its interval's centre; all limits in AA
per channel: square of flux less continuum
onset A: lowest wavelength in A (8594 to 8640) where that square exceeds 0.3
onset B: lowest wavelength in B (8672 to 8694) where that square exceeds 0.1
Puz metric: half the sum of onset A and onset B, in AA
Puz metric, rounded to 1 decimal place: 8638.0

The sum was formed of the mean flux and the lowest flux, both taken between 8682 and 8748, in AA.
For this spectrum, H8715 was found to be 19.6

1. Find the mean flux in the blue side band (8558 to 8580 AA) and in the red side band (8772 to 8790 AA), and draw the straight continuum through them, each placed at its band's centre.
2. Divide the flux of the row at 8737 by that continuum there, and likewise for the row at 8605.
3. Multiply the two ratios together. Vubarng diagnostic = 0.95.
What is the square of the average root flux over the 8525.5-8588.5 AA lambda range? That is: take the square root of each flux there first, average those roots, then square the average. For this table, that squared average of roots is 9.7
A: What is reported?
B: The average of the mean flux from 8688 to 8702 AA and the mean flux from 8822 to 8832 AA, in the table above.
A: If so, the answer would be 10.5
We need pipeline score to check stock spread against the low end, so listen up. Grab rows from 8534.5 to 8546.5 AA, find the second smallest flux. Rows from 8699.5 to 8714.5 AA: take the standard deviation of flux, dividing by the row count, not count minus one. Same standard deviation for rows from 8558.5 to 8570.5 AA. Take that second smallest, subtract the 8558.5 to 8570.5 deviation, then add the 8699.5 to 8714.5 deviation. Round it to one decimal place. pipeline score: 8.3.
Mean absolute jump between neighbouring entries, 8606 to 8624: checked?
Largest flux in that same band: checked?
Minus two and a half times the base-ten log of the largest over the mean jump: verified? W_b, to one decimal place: -4.0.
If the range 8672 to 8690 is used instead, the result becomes -3.6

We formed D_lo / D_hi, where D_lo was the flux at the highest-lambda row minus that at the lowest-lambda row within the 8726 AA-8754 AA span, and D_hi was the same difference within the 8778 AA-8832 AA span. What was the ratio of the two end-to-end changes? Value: 1.2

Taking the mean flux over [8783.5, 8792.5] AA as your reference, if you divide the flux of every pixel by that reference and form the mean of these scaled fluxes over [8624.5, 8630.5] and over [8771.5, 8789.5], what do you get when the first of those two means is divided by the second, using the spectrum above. 1.00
